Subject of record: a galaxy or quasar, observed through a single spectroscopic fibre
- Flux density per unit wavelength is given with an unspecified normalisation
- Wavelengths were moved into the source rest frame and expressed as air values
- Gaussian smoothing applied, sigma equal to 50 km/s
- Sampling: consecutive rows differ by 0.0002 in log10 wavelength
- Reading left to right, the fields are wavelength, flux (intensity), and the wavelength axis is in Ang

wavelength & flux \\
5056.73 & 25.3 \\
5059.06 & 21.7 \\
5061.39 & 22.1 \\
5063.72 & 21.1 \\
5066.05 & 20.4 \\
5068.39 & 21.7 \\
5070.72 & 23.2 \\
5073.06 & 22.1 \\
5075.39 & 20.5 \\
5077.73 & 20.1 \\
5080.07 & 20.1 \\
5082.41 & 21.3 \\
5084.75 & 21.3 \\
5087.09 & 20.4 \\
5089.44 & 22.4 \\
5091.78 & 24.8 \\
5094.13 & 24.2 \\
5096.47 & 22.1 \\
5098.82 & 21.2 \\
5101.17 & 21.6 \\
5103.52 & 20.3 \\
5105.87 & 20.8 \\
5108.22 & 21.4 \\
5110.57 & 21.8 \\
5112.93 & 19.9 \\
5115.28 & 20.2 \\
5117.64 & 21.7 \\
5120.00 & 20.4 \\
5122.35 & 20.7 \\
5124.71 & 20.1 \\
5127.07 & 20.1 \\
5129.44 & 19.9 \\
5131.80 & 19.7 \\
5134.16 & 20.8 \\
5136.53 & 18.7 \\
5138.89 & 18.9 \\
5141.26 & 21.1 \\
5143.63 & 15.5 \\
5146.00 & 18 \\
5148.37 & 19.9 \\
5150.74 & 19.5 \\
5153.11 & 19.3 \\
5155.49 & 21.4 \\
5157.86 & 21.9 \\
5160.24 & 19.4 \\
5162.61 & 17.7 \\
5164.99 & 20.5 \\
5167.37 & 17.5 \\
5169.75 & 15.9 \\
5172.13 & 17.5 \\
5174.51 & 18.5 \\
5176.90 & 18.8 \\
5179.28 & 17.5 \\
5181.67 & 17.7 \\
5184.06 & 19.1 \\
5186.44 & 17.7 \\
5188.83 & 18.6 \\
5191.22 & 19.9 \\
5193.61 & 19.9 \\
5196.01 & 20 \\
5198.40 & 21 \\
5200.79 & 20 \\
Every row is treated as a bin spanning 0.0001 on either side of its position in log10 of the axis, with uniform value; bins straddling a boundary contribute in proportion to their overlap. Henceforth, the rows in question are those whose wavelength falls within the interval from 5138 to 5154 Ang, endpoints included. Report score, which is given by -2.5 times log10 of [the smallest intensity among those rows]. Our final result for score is -2.98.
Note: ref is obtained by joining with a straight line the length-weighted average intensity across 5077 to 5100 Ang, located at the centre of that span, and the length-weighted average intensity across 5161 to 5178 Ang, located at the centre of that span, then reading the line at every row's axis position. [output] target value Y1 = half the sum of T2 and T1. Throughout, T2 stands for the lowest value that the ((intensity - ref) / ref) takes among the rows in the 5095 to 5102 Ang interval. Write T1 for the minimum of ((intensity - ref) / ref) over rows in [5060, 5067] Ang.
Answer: -0.057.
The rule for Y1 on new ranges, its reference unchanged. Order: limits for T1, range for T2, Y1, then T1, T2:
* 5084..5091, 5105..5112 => -0.039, -0.068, -0.011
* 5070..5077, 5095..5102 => -0.046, -0.086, -0.007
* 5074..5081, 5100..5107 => -0.069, -0.099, -0.039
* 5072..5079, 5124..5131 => -0.051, -0.099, -0.003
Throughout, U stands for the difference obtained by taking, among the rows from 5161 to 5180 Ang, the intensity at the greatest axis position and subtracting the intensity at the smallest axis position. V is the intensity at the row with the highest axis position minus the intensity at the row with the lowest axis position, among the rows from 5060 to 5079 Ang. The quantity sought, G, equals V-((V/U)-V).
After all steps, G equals -14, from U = 0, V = -2.0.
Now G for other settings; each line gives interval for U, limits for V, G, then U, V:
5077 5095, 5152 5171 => -6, 4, -3.4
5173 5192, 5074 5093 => 6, 1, 4.3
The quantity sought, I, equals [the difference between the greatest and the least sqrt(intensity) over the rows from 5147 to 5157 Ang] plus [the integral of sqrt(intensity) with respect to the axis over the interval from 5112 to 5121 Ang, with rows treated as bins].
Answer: 41.0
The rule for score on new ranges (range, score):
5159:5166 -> -3.12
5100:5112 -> -3.27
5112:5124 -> -3.25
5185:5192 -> -3.12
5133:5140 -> -3.18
